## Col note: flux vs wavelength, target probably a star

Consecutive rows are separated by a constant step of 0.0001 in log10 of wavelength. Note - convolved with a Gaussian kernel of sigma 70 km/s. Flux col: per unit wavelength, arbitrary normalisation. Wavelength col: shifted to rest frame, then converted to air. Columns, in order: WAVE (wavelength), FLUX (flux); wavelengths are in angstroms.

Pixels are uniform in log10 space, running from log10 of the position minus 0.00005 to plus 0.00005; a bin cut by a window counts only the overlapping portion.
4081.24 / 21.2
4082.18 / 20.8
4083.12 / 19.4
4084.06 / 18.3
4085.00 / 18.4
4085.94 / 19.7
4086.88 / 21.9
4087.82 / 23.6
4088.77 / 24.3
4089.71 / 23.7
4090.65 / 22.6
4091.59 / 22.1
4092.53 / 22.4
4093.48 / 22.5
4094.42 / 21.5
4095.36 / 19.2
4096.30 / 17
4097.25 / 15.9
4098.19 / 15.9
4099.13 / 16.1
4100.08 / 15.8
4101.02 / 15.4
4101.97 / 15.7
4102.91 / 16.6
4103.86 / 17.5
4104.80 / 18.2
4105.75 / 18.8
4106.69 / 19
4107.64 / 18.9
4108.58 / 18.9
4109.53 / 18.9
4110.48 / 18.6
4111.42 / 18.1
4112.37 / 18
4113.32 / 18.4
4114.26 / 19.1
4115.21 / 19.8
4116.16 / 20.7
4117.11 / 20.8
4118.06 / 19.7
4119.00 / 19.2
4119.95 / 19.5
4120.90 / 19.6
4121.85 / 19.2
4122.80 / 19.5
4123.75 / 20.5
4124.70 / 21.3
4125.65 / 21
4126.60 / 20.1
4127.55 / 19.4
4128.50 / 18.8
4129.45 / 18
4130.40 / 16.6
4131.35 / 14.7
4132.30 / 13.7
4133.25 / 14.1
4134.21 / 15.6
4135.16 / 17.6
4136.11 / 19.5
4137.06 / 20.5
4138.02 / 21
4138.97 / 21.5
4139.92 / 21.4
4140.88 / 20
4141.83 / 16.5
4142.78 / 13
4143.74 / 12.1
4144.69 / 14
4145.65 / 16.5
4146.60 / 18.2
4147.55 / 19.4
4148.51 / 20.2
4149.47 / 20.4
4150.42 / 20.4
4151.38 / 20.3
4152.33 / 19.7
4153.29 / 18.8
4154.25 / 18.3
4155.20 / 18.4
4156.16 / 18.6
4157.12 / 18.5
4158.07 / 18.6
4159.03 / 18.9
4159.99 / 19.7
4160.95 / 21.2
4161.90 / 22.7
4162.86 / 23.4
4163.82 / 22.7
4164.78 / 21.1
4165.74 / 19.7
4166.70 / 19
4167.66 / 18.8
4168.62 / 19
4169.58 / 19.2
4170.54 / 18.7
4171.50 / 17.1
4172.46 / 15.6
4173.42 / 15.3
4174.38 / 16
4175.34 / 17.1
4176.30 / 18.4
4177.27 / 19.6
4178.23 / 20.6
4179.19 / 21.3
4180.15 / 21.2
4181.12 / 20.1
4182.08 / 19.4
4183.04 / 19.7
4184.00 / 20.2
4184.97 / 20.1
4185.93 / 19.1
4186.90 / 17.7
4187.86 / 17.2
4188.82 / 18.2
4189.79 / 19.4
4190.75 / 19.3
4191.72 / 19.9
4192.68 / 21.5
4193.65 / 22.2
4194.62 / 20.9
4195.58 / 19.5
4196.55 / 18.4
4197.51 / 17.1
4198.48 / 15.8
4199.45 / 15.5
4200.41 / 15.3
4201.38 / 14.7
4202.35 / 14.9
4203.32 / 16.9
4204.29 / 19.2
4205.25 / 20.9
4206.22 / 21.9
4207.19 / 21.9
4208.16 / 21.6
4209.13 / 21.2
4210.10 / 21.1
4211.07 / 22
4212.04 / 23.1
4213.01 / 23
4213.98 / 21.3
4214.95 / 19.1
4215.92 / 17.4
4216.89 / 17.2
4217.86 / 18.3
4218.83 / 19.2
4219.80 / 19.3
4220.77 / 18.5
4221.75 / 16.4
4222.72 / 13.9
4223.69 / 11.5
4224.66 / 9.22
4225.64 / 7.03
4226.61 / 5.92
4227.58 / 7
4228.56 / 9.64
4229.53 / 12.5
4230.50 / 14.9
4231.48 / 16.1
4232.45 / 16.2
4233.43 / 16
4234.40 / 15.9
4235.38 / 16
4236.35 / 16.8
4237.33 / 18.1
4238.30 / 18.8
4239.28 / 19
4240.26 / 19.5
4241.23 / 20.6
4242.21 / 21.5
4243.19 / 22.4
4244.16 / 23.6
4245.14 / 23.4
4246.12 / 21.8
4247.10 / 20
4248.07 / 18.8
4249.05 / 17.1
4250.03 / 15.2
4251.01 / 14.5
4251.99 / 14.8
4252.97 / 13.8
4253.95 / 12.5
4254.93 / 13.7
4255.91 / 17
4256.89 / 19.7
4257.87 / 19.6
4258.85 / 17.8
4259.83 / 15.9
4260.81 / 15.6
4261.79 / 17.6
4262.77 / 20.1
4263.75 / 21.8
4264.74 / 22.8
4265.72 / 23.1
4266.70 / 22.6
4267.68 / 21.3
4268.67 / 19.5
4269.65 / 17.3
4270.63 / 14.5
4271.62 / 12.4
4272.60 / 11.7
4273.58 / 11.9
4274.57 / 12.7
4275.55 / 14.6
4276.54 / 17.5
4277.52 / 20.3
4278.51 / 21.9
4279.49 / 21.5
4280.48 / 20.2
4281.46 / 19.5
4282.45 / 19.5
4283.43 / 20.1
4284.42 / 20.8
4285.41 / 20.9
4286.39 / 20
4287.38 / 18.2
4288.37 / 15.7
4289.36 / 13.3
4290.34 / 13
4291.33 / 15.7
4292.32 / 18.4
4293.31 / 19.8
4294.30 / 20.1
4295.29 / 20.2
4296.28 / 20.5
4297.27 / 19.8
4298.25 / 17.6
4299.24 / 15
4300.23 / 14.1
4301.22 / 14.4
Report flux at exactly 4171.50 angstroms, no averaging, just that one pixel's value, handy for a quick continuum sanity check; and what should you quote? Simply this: 17.1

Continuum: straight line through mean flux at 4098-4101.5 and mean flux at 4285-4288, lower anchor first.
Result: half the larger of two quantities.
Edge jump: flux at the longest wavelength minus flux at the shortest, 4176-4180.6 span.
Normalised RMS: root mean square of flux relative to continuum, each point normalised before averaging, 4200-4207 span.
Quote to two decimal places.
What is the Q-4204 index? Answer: 1.40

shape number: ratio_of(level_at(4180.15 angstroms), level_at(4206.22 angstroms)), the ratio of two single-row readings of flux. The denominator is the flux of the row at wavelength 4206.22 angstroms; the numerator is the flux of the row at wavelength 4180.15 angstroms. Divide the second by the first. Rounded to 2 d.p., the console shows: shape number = 0.97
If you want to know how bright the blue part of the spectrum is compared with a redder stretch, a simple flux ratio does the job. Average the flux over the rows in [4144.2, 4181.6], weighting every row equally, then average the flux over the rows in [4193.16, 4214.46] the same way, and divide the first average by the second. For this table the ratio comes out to 0.98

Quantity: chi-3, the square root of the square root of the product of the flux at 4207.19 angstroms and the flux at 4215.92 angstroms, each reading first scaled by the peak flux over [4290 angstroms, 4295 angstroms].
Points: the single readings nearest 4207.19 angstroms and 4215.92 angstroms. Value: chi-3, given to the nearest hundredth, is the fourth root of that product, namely 0.99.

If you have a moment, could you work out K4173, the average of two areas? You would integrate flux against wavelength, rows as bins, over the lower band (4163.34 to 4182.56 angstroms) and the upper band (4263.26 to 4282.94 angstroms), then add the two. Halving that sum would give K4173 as 363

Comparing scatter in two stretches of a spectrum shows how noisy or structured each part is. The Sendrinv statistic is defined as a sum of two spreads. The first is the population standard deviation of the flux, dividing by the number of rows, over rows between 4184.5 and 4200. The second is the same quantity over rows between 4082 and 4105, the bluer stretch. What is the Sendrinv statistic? 4.7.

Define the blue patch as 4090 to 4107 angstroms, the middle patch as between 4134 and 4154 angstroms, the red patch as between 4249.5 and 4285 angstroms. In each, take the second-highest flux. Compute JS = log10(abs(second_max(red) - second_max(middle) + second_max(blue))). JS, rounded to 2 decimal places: 1.38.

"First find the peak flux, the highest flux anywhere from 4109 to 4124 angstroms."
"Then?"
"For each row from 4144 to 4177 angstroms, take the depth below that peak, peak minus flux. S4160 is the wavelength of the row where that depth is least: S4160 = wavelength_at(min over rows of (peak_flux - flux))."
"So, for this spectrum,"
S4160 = 4162.86 angstroms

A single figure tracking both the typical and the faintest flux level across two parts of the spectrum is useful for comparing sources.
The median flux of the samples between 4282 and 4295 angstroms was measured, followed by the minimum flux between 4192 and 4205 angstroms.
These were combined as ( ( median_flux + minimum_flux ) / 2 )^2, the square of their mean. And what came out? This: 292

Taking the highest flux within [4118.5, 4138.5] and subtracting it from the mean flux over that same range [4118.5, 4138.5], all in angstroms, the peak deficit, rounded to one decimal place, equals -2.8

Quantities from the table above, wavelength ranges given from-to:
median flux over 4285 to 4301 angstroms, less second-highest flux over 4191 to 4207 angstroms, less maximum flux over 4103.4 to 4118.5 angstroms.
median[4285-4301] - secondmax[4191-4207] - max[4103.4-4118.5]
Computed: -24.4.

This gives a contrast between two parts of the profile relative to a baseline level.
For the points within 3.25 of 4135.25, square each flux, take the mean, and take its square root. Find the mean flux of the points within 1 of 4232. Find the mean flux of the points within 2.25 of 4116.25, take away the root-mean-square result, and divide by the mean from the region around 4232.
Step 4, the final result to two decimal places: 0.15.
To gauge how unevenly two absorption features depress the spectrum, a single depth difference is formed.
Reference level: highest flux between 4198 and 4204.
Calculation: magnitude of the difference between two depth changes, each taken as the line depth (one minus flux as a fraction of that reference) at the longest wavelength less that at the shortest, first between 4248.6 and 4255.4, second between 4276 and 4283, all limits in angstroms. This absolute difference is 0.320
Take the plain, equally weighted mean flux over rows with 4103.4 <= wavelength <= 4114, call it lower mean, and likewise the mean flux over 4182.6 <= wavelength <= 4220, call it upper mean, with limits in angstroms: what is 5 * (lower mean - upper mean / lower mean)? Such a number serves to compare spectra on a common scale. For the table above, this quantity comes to 87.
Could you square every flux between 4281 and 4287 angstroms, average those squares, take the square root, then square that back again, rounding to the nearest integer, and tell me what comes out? 406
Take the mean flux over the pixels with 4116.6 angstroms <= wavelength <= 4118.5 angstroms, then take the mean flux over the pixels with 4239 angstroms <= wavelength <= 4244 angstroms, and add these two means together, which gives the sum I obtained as 41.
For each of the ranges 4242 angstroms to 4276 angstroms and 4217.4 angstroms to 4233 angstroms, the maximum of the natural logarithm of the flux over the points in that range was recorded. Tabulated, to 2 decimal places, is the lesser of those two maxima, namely 2.96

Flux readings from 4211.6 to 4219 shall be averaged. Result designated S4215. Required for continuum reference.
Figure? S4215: 19.8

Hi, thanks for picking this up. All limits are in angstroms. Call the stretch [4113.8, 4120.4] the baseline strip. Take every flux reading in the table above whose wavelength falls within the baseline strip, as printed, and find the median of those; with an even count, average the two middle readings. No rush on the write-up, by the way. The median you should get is 19.70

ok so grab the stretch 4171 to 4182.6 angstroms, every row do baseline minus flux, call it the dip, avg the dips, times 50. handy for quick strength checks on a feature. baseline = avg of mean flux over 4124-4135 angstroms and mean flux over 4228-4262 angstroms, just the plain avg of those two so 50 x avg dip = -51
